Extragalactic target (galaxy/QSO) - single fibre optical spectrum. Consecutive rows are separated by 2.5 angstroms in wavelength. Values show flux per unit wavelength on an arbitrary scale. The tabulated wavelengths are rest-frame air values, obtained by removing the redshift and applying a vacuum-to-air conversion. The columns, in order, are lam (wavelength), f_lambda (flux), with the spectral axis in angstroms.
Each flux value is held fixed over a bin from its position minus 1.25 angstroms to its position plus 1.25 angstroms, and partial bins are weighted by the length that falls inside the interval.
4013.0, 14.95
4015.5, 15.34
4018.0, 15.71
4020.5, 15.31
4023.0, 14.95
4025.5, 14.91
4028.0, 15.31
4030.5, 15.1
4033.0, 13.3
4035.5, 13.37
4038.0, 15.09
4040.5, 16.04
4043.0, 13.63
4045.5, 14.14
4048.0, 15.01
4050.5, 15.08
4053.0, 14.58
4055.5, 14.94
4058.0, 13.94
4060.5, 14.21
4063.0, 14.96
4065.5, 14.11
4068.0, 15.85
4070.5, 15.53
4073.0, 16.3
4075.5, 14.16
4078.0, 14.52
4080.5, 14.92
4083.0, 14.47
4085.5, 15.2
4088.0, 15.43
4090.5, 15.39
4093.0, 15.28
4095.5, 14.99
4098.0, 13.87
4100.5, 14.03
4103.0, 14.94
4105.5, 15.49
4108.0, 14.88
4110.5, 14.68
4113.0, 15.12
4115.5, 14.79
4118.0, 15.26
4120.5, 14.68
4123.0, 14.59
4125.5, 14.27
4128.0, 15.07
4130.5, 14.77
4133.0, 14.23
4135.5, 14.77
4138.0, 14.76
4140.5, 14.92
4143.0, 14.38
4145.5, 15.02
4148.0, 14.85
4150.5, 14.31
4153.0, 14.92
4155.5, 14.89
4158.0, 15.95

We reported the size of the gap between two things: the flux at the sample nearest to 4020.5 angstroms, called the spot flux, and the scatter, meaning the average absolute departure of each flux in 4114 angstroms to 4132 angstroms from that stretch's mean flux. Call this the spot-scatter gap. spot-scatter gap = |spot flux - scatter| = 15.1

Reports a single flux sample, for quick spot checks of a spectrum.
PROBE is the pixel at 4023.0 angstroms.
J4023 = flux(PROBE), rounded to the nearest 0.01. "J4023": 14.95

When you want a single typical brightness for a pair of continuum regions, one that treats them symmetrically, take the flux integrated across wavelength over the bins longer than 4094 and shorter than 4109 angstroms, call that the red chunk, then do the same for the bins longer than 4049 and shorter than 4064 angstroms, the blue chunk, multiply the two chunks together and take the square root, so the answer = 220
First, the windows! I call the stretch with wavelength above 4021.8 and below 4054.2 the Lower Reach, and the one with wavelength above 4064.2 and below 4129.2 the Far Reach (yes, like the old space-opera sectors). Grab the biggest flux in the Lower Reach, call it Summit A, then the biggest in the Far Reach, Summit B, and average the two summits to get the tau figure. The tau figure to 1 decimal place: 16.2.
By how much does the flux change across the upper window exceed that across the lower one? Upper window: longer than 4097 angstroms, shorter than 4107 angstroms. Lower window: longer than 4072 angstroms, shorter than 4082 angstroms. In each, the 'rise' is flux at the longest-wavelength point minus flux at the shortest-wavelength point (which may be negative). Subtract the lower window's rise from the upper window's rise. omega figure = 3.00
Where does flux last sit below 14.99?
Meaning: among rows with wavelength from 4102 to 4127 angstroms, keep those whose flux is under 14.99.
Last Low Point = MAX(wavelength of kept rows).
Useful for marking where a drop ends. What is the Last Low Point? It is 4125.5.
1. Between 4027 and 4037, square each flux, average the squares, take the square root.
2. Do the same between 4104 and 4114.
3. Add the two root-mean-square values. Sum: 29.3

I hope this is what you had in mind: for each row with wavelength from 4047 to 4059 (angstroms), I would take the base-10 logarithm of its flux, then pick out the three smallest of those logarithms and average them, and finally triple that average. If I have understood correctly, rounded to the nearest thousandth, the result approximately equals 3.482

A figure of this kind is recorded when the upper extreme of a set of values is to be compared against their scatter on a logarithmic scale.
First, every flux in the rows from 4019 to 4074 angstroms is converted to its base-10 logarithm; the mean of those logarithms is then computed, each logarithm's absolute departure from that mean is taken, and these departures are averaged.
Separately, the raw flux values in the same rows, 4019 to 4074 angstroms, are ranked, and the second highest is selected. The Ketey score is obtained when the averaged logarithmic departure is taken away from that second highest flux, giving 16.0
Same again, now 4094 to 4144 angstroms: 15.3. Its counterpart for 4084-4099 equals 15.4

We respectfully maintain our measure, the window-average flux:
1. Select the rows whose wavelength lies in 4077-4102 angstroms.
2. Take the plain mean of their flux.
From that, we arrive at 14.8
